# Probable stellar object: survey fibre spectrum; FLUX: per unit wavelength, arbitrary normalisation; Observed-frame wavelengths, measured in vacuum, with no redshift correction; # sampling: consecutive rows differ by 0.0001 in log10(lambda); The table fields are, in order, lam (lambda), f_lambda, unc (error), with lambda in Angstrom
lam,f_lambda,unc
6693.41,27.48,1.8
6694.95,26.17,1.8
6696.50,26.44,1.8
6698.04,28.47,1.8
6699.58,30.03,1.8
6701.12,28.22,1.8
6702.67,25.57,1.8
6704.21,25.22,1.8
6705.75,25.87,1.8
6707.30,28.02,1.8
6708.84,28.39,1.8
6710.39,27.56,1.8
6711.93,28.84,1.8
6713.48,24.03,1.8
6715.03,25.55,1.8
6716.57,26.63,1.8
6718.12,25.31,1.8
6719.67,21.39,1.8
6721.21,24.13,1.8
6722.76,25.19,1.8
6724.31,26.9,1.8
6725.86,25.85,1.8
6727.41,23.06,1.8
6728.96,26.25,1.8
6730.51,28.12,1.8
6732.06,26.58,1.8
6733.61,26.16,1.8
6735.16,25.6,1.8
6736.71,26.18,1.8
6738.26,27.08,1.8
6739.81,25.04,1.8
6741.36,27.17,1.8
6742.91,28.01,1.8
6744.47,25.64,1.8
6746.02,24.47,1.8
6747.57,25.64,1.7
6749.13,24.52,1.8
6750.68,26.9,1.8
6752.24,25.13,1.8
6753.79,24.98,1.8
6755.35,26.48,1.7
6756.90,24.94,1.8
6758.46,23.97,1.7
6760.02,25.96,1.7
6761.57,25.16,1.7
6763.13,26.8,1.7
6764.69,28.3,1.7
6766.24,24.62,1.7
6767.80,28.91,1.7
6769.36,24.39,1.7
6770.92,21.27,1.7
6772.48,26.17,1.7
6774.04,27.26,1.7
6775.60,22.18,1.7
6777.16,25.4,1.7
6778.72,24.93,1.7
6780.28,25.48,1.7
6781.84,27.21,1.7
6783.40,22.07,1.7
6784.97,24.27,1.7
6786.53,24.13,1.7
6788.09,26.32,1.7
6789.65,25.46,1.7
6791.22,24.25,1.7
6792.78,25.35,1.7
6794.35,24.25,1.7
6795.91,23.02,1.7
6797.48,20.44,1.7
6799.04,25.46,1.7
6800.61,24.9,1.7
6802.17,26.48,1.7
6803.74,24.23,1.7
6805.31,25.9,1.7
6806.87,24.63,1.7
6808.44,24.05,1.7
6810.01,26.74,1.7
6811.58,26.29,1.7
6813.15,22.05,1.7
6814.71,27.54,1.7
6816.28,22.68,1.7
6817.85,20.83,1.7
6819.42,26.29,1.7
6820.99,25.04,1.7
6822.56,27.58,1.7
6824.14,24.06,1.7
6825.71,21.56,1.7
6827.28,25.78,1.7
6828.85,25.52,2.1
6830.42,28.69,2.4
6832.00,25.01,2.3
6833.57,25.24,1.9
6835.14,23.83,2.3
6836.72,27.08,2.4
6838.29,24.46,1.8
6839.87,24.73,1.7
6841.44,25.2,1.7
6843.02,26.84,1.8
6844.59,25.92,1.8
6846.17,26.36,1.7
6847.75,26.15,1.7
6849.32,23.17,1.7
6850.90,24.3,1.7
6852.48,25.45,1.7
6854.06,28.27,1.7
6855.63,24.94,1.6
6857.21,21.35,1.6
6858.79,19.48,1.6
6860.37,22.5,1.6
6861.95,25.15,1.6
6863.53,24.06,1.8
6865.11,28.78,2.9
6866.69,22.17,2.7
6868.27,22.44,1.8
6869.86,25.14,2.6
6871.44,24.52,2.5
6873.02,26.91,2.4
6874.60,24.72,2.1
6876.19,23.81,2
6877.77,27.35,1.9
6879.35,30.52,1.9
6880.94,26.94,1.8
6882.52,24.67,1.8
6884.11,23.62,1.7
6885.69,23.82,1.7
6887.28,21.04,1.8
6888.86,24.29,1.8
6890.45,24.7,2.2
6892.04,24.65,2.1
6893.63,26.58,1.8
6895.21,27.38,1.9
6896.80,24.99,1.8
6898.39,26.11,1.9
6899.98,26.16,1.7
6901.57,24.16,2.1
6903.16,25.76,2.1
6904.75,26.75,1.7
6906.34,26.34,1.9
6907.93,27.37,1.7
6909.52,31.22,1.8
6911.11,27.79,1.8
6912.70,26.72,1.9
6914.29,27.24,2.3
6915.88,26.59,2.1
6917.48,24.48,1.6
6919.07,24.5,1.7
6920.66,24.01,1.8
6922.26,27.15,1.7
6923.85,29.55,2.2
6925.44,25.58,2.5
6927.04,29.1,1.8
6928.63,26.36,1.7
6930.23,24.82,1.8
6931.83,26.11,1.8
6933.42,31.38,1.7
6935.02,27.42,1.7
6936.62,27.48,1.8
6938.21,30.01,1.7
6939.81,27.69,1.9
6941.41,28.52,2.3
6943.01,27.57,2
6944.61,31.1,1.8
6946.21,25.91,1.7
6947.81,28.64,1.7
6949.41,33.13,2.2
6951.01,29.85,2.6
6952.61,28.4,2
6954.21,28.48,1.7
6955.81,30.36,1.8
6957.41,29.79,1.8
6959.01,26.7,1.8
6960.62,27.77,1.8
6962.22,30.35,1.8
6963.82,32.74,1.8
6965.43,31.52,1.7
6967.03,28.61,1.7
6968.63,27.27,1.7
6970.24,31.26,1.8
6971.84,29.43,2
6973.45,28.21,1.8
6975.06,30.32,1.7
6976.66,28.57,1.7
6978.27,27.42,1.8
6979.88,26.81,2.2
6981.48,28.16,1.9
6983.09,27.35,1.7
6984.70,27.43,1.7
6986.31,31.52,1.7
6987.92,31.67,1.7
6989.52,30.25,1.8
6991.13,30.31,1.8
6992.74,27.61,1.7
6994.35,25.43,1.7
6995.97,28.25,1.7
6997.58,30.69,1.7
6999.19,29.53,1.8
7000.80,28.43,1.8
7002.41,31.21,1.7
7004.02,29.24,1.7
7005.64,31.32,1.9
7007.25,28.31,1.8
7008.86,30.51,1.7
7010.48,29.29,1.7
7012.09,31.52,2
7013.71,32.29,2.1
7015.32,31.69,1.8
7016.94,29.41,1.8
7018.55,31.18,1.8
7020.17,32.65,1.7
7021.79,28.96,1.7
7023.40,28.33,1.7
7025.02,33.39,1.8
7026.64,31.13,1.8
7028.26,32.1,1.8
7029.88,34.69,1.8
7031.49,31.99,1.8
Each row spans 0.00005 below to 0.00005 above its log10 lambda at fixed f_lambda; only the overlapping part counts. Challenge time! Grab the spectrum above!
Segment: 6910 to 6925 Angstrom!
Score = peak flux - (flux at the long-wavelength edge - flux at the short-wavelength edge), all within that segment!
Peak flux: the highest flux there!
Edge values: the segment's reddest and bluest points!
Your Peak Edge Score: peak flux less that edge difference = 28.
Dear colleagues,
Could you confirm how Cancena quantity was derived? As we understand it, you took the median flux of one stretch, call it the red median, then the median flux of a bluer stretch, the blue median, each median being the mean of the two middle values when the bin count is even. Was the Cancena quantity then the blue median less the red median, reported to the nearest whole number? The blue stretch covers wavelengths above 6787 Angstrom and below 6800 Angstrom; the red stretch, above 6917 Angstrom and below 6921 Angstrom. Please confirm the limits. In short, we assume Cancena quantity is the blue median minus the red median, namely 0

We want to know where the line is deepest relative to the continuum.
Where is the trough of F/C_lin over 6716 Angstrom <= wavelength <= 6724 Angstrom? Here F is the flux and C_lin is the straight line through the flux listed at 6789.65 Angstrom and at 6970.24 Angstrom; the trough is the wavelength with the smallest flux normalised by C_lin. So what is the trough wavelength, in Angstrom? 6719.67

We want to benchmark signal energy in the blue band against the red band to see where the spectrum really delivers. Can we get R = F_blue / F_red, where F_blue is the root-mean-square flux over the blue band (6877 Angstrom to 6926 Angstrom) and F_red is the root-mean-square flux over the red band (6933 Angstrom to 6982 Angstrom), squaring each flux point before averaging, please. 0.90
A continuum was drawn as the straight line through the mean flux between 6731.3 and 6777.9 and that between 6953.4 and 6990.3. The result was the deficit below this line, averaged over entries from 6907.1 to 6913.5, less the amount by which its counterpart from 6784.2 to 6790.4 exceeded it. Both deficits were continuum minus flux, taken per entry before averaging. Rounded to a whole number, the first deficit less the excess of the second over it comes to -1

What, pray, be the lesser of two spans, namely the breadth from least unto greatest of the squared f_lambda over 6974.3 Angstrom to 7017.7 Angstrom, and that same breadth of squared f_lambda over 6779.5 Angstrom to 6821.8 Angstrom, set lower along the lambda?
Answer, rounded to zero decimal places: 341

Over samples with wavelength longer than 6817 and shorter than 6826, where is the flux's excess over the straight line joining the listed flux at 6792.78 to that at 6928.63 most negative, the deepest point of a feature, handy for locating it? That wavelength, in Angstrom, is 6817.85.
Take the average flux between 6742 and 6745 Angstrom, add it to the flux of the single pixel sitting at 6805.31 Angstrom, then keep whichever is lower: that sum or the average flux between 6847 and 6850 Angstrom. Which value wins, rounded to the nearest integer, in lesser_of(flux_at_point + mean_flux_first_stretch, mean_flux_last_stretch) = 25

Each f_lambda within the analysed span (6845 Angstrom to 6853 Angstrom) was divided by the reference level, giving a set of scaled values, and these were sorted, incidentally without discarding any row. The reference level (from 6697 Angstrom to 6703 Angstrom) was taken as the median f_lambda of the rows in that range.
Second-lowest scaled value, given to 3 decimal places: 0.857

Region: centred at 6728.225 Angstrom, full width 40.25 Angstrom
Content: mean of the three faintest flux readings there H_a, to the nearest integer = 23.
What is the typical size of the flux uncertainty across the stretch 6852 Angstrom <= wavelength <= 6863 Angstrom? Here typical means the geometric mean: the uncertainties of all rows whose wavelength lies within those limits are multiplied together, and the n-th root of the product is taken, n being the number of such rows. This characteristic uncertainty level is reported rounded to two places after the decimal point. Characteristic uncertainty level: 1.63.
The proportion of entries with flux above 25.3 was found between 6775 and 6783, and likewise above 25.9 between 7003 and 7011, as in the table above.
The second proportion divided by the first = 1.7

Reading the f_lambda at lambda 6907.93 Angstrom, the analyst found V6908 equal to 27.37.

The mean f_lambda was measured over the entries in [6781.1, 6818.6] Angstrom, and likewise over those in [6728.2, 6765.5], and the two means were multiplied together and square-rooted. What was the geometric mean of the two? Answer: 25.3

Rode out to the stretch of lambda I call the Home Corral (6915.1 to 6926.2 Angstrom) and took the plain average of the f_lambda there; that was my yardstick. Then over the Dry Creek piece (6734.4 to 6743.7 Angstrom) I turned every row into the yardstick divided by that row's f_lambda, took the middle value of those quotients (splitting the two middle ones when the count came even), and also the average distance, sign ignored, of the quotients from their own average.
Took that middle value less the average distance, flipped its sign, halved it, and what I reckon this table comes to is -0.47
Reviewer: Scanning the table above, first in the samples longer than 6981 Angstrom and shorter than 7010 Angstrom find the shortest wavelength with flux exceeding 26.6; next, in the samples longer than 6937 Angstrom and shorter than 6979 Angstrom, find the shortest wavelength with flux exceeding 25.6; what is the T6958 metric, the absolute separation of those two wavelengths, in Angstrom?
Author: 43.3 Angstrom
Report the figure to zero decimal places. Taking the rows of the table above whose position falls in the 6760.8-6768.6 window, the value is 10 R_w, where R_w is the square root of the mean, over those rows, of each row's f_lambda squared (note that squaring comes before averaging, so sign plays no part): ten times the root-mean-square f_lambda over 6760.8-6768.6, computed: 268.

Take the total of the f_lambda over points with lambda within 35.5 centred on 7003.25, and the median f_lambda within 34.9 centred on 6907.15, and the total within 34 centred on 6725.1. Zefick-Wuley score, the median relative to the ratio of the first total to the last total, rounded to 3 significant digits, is 22.8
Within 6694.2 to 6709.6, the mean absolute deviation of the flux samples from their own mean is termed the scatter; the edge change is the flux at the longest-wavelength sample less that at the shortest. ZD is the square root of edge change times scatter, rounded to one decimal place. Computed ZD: 1.8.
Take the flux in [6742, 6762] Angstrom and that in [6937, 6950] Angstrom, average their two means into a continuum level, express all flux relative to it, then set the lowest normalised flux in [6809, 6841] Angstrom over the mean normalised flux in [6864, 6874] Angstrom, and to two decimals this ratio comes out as 0.83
